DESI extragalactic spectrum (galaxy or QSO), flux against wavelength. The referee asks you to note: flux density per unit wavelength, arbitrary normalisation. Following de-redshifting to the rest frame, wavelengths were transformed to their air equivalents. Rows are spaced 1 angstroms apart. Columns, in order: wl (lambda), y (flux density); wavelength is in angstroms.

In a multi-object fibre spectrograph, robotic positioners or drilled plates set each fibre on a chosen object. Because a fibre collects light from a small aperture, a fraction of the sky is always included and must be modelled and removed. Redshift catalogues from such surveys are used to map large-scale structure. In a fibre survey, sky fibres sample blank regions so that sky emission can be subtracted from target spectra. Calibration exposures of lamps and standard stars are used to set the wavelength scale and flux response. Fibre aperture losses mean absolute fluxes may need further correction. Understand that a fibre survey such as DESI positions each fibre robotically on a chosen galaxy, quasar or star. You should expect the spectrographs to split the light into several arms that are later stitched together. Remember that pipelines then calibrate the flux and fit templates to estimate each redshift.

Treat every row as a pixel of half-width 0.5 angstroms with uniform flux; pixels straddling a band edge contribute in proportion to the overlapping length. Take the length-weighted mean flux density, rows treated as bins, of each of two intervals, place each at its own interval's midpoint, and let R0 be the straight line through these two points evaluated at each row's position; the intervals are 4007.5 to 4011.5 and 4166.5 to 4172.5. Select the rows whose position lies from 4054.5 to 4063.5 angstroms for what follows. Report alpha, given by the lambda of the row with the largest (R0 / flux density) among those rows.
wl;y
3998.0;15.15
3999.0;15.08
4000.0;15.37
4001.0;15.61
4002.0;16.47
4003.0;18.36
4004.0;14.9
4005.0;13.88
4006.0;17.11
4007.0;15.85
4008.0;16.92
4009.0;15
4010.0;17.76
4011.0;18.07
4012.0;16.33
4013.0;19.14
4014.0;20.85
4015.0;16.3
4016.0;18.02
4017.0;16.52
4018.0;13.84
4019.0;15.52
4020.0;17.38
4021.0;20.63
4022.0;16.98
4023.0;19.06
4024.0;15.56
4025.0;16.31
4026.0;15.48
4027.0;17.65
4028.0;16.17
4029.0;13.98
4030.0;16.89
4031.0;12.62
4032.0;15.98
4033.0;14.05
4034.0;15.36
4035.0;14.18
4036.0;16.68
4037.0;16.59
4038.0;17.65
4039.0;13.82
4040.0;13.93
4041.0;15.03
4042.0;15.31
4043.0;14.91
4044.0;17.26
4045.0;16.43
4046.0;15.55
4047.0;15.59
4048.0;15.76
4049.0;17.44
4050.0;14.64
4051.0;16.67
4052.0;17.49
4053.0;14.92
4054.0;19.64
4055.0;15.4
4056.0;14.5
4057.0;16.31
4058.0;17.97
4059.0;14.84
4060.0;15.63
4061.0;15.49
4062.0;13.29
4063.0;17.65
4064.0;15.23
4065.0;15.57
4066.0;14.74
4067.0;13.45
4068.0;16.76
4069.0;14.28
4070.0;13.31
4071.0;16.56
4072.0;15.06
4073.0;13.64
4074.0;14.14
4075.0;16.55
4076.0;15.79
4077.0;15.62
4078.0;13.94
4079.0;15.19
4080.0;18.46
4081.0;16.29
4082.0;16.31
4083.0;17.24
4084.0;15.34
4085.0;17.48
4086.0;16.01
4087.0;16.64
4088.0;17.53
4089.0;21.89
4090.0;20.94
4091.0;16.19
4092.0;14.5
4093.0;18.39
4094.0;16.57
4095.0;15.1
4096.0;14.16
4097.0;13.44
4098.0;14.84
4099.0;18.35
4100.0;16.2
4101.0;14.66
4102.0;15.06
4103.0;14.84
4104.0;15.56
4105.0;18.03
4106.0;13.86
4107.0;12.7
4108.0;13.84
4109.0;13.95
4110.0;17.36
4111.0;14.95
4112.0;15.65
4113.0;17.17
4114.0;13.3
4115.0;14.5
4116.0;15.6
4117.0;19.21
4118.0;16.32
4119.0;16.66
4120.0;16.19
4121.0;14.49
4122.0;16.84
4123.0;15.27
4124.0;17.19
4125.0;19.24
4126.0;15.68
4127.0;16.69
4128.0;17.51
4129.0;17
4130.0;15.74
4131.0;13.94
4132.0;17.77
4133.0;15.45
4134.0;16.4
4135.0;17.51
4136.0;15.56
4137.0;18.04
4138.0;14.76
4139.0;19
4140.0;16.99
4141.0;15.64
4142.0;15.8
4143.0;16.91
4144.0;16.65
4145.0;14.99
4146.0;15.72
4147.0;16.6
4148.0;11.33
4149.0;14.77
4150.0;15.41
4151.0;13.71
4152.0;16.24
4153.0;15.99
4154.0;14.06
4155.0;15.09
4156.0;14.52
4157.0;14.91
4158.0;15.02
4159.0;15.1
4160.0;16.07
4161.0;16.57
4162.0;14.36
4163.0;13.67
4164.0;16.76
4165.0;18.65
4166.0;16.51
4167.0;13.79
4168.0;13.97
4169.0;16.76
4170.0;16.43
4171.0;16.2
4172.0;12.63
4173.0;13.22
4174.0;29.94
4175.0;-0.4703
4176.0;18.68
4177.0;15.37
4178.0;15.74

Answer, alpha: 4062.0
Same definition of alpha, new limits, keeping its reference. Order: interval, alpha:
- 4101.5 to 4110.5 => 4107.0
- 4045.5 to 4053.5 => 4050.0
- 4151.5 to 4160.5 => 4154.0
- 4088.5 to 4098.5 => 4097.0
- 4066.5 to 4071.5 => 4070.0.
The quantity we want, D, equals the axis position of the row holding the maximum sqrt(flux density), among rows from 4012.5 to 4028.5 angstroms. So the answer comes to 4014.0 angstroms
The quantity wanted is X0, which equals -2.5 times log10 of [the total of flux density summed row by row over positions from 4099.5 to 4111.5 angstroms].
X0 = -5.64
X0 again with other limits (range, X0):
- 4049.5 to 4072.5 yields -6.39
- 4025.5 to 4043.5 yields -6.10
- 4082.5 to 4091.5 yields -5.51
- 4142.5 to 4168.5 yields -6.50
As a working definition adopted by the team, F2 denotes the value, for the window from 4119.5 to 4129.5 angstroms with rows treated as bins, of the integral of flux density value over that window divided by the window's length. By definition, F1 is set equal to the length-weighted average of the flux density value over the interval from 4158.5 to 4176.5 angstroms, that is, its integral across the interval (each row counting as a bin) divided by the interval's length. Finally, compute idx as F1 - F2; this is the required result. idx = -1.1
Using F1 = 15.5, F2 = 16.6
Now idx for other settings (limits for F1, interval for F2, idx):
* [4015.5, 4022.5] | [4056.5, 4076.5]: 1.7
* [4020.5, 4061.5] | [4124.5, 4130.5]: -1.0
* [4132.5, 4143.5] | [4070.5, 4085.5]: 0.7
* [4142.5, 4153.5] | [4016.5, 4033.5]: -0.9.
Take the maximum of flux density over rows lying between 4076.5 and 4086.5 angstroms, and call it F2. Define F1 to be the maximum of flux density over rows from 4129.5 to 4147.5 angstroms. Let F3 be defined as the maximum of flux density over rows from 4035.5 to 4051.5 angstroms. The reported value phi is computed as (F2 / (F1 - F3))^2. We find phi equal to 187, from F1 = 19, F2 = 18.46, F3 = 17.65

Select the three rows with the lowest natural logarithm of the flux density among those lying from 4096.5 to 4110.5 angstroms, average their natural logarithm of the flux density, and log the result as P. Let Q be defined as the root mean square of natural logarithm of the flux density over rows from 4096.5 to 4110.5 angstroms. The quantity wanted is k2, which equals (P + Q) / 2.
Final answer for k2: 2.65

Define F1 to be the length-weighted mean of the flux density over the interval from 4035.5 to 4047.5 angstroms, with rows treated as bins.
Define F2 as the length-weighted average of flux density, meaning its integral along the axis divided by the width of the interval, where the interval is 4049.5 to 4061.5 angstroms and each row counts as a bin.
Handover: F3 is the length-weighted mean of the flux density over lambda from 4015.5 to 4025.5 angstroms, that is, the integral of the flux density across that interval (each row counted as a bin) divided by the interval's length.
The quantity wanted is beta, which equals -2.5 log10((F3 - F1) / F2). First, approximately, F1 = 15.7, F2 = 16.1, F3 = 16.98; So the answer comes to 2.8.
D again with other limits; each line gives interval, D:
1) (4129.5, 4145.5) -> 4139.0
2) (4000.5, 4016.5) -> 4014.0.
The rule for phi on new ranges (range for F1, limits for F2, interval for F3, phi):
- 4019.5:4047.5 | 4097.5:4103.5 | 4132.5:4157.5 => 127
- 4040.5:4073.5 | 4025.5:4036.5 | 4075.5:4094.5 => 62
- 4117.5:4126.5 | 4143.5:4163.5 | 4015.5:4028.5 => 143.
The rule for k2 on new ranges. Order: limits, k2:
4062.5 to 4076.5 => 2.66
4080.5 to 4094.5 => 2.78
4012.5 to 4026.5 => 2.77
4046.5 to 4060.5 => 2.73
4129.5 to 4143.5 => 2.74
